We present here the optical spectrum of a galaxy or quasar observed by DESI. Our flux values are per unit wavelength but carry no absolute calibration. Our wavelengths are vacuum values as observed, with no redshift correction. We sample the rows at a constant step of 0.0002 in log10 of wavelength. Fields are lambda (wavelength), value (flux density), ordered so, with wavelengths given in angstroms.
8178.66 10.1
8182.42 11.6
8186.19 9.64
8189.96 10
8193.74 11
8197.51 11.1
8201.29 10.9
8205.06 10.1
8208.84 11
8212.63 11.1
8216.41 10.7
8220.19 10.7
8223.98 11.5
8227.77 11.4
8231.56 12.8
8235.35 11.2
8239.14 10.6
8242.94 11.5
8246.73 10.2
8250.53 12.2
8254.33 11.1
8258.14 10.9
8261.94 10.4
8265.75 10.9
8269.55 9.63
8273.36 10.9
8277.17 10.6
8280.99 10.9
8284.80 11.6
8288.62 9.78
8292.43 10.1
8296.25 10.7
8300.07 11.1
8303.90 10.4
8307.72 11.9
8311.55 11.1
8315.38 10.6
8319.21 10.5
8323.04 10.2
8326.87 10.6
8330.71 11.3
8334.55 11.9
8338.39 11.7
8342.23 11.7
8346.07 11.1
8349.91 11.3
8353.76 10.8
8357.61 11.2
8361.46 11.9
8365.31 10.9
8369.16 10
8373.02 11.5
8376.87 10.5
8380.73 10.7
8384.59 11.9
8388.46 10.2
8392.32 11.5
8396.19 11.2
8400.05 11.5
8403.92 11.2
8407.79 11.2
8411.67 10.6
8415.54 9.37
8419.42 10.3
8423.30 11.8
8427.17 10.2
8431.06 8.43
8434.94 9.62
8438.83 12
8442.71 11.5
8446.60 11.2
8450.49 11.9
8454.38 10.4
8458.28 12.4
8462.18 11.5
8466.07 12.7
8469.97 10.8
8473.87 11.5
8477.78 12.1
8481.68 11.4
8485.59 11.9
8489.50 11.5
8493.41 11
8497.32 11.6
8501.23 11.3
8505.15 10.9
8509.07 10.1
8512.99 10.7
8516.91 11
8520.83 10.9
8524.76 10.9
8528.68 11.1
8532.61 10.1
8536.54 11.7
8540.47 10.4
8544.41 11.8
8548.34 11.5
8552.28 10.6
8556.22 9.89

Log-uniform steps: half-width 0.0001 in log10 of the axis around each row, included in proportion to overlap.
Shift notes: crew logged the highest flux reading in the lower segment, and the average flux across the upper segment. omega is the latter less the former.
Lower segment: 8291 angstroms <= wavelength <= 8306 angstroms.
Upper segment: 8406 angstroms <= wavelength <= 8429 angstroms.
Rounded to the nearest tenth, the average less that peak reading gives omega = -0.5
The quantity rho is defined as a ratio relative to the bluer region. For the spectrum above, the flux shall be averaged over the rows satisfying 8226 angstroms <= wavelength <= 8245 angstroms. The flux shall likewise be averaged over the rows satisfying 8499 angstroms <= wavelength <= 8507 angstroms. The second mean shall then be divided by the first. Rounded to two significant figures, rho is 0.97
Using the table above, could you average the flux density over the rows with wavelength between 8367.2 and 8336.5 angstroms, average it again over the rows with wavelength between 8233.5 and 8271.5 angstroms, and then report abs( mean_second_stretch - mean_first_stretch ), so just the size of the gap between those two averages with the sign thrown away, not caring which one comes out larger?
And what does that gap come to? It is 0.46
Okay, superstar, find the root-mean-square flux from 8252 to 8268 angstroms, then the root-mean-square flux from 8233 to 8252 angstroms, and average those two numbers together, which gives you 11.0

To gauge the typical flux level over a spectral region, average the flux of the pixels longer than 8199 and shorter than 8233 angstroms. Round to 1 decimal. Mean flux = 11.1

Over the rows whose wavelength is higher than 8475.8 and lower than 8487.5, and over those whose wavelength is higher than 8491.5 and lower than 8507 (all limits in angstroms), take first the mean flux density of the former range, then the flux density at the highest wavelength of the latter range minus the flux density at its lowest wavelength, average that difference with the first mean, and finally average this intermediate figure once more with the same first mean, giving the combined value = 8.82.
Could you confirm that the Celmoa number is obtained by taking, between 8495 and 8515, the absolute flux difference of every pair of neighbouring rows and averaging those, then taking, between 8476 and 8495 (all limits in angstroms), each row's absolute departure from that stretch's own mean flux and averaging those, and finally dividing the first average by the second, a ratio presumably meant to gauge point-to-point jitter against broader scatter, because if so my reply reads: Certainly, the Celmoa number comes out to 1.6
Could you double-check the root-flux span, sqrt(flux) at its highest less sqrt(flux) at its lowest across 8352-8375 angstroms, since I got 0.29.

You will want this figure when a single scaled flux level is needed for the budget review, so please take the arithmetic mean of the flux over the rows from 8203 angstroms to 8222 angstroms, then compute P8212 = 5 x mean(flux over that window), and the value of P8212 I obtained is 53.6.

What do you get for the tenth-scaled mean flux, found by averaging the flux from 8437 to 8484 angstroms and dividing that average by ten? 1.16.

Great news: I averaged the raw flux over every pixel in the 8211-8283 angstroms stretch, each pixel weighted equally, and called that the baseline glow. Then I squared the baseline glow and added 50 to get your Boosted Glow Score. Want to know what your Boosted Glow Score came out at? 171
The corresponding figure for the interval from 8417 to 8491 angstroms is 176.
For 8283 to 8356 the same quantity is 170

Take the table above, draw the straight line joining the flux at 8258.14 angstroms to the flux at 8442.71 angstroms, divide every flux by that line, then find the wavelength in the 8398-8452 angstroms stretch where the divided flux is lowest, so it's 8431.06 angstroms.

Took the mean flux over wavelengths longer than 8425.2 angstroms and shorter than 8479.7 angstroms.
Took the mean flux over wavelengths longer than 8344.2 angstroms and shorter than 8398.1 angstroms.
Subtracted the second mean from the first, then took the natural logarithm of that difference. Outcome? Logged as -2.2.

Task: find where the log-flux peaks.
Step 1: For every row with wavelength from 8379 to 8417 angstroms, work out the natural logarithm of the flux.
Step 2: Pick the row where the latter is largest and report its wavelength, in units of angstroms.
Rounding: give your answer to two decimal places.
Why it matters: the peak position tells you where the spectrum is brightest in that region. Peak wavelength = 8384.59 angstroms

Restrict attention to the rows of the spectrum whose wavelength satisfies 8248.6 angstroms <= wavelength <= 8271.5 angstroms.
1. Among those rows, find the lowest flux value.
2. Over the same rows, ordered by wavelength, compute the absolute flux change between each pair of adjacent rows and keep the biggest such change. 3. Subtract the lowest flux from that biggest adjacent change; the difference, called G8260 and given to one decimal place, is -8.4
